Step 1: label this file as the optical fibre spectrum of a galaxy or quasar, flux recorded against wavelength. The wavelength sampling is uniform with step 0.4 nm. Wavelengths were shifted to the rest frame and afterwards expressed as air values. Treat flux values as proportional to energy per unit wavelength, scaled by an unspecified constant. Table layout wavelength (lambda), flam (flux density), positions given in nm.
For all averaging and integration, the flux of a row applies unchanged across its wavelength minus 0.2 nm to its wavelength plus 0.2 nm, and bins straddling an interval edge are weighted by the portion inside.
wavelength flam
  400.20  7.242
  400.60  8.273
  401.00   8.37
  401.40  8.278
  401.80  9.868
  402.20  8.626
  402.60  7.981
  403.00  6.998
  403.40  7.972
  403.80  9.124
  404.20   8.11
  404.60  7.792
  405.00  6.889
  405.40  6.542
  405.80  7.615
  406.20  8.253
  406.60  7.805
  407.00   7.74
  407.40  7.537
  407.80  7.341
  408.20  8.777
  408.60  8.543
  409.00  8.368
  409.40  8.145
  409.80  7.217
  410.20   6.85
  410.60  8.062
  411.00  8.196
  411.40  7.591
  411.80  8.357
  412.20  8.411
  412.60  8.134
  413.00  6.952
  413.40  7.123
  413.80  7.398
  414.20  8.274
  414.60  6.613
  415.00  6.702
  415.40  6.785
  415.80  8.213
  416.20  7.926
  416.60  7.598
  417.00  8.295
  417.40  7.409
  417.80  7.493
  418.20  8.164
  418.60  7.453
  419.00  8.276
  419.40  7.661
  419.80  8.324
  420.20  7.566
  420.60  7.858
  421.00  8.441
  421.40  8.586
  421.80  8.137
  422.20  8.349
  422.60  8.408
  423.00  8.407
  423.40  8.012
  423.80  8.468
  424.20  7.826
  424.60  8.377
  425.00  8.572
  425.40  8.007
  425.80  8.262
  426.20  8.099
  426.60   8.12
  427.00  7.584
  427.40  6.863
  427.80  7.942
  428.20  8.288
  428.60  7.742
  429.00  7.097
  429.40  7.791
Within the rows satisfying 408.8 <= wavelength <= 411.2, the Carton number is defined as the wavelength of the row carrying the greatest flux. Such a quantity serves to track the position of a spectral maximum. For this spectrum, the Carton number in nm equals 409.00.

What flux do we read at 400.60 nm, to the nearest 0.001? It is 8.273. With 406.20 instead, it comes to 8.253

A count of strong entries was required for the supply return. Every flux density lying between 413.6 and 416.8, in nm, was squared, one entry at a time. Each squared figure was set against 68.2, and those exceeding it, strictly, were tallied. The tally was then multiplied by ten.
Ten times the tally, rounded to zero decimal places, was 10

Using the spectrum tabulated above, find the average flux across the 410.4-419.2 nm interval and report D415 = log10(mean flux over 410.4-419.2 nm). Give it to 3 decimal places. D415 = 0.887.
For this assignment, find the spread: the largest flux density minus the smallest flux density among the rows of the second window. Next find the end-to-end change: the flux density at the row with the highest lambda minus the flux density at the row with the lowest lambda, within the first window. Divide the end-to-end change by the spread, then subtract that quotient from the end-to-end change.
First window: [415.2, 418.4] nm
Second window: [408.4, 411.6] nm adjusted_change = 0.6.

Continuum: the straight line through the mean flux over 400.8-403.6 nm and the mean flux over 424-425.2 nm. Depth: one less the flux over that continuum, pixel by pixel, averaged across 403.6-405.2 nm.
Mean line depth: 0.038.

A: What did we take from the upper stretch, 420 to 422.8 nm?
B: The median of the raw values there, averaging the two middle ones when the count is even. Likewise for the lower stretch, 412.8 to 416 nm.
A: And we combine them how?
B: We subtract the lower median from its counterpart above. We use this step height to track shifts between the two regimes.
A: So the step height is 1.3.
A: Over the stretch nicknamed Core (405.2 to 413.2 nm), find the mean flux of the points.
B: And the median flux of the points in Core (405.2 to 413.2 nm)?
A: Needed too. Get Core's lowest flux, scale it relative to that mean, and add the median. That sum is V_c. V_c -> 8.77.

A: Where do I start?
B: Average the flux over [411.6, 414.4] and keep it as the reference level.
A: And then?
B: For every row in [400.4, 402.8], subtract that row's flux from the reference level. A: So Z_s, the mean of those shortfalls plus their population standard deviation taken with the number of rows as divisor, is -0.15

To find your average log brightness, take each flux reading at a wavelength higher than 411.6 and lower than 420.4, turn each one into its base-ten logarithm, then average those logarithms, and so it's 0.885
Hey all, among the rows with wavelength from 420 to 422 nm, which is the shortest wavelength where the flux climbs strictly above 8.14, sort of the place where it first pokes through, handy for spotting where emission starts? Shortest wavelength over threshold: 421.00 nm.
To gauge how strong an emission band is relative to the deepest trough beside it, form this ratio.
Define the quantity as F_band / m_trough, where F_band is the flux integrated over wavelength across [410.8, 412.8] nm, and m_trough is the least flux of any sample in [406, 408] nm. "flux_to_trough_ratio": 2.22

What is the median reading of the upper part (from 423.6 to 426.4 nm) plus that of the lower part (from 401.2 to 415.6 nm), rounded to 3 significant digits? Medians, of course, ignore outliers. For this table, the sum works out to 16.2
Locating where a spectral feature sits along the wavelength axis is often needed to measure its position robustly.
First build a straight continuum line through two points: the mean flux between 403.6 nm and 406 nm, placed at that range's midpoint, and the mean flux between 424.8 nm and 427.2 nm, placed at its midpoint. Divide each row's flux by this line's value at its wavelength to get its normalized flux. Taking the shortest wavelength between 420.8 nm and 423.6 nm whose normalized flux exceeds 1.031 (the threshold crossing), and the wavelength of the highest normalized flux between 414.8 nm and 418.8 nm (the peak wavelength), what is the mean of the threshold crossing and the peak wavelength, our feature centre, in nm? 419.00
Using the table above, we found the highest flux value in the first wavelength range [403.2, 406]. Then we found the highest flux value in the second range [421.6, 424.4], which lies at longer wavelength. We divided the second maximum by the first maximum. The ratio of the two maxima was 0.928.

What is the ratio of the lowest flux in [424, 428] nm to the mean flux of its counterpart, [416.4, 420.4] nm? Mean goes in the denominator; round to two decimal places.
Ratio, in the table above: 0.88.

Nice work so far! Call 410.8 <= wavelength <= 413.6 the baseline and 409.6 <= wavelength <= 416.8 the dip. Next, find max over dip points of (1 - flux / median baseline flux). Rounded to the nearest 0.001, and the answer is 0.187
